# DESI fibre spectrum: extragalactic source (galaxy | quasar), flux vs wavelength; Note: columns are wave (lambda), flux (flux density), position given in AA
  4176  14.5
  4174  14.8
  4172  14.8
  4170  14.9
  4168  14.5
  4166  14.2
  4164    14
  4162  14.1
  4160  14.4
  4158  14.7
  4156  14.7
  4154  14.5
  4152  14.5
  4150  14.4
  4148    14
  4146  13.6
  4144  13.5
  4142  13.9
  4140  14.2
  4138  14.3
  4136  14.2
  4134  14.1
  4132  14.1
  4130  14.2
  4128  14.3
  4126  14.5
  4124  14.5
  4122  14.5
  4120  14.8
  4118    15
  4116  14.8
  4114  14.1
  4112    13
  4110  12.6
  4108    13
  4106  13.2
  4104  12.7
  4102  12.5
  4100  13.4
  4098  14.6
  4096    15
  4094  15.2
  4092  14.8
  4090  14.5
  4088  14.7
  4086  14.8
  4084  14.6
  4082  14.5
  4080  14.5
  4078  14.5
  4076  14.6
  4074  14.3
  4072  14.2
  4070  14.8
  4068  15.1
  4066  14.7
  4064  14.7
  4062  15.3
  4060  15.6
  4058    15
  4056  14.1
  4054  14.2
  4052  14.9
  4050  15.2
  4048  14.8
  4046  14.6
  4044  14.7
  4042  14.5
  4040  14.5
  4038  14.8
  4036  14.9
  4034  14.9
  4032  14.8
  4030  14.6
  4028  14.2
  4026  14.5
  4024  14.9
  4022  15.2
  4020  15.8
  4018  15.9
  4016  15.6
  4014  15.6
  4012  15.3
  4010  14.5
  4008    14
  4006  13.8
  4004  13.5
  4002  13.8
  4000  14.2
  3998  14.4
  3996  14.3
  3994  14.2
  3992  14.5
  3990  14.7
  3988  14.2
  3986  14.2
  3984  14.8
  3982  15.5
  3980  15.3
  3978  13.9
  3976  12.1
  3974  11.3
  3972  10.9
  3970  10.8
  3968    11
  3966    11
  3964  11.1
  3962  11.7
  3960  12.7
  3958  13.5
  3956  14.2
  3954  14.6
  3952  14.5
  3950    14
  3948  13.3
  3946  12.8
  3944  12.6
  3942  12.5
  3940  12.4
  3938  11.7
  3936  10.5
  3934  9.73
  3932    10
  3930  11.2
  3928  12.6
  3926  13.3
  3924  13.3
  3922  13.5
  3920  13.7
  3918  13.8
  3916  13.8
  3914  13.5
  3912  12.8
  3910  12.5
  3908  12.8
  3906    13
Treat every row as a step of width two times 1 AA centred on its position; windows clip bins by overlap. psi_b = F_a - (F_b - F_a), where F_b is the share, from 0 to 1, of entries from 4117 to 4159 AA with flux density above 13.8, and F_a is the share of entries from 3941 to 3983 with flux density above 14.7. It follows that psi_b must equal -0.714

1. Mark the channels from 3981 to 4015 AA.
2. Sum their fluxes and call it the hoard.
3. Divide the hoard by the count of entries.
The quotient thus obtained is 14.4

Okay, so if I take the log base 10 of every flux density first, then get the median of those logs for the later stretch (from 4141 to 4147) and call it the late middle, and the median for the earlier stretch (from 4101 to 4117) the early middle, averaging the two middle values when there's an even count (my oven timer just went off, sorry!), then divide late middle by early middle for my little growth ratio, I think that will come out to 1.02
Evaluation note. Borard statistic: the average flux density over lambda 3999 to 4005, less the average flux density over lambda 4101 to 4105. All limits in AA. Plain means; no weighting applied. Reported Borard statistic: 1.2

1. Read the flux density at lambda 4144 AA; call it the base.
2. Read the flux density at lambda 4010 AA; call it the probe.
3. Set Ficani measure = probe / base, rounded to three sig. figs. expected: 1.07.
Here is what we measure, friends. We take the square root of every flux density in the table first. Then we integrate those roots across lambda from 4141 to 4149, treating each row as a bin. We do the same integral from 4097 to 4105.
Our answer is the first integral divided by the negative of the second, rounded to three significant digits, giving -1.02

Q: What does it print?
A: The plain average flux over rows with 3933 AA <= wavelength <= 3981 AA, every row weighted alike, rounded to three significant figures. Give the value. 12.4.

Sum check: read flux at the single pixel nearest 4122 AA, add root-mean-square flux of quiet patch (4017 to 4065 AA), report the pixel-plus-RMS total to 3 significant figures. 29.4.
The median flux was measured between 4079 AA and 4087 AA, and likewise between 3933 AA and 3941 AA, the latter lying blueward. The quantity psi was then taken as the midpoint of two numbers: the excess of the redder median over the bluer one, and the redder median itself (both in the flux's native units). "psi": 9.0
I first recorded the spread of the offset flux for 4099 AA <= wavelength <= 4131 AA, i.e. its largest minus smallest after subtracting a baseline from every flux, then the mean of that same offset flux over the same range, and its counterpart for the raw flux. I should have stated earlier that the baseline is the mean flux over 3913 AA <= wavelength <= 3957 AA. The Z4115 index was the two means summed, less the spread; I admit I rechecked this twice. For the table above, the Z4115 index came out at 12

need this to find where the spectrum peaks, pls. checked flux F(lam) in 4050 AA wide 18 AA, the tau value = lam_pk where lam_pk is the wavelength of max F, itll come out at 4050 AA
